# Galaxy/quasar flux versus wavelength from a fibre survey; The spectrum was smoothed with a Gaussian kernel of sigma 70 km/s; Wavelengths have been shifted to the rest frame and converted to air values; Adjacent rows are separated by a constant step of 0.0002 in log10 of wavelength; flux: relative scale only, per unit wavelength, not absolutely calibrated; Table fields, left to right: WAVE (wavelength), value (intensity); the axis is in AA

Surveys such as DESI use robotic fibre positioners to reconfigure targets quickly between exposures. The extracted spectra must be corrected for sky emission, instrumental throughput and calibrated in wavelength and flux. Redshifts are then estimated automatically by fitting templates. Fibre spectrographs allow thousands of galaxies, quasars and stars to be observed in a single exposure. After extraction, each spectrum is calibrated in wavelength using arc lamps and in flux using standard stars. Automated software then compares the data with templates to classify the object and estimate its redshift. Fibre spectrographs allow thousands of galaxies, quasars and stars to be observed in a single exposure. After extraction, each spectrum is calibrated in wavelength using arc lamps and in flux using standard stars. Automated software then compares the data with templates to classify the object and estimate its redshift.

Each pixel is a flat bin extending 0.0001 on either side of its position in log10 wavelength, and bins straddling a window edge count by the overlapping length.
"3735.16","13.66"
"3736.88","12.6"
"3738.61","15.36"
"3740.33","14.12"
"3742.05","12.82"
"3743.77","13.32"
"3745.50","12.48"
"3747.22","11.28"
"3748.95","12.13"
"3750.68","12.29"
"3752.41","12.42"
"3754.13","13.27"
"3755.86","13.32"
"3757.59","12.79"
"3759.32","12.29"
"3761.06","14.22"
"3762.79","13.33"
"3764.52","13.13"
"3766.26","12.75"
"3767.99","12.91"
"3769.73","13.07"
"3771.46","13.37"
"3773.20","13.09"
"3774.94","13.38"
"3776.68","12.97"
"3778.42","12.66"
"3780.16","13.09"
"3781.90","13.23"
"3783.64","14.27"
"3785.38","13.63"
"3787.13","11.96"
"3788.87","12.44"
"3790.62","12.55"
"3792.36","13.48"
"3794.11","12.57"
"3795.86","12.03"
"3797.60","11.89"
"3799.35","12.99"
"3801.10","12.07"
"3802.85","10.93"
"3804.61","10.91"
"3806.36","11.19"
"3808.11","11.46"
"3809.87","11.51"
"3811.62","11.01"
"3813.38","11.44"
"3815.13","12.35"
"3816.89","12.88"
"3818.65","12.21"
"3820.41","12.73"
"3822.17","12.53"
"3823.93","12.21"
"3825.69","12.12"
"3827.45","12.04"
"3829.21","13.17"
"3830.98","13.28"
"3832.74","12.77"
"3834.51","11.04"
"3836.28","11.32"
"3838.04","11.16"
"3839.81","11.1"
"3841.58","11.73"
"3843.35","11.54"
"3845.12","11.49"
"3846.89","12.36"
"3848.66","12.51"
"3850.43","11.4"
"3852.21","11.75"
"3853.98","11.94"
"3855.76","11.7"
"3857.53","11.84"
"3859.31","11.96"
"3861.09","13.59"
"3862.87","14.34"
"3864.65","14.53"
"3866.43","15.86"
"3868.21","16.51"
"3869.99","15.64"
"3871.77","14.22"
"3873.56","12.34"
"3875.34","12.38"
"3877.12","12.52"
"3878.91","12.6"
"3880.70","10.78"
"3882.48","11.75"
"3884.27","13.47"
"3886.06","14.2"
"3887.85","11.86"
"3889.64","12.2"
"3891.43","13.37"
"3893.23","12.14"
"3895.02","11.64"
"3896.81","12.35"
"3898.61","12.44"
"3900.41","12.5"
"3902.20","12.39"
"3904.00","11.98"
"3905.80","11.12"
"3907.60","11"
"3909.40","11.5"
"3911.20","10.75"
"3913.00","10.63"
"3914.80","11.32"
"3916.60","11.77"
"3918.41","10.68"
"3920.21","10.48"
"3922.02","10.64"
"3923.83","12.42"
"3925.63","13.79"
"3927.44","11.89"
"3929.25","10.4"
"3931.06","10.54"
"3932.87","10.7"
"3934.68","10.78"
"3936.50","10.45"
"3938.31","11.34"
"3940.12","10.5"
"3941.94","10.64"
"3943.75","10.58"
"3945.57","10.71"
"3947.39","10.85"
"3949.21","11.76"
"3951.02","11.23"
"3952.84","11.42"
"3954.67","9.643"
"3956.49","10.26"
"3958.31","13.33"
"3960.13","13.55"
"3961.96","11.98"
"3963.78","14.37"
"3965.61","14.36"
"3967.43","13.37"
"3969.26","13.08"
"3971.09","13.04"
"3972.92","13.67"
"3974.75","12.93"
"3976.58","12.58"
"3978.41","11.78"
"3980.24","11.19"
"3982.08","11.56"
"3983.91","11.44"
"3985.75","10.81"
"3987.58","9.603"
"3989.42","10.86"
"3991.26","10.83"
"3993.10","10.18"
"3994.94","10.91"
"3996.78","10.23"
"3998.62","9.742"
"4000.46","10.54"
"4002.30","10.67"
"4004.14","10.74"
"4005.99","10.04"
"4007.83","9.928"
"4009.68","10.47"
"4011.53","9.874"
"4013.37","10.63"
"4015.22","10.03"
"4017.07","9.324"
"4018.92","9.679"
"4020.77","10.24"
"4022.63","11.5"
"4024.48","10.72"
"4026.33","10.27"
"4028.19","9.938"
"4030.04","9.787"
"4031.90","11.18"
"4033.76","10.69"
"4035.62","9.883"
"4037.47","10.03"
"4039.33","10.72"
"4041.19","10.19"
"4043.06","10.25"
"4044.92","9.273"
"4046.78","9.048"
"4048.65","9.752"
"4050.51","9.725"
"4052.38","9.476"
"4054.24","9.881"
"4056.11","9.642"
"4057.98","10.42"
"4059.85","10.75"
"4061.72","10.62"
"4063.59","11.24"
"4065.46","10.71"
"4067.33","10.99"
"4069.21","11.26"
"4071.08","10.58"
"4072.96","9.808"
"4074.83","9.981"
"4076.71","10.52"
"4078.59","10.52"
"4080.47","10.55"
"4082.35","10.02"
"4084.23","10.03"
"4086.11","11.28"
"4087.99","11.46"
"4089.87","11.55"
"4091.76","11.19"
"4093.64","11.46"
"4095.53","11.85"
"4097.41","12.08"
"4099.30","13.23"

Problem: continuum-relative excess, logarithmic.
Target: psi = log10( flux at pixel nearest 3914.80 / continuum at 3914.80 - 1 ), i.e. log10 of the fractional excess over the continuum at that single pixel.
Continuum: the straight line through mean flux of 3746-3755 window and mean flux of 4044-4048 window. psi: -1.1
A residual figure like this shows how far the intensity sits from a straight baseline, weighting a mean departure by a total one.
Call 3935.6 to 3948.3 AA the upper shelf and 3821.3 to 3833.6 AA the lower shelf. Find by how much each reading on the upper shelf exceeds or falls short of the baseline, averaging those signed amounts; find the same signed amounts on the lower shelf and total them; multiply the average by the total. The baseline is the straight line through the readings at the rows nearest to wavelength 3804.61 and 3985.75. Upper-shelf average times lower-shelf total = -1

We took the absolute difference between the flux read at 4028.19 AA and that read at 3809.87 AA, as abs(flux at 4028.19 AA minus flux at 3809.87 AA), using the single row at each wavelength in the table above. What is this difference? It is 1.6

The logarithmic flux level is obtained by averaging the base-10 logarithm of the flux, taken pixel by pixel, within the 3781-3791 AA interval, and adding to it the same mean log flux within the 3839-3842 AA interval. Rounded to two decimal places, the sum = 2.17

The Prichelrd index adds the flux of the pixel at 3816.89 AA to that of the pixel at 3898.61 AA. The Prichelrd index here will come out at 25.3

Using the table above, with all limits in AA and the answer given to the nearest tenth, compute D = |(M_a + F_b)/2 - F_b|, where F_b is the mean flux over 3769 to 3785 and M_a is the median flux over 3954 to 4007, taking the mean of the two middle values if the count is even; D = 1.0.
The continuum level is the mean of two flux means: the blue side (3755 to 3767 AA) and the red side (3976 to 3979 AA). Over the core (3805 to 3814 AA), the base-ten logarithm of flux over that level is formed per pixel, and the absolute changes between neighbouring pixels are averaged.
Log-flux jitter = 0.012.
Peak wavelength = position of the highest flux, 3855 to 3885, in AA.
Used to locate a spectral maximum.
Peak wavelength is 3868.21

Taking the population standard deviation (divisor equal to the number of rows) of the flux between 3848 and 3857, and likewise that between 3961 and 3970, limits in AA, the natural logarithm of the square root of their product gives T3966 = -0.56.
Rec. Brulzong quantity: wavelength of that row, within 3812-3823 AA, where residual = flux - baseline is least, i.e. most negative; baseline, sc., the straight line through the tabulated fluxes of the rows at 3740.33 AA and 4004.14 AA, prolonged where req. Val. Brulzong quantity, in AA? 3813.38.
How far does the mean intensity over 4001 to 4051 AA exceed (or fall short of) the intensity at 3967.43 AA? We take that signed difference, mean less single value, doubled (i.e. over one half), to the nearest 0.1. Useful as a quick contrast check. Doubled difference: -6.4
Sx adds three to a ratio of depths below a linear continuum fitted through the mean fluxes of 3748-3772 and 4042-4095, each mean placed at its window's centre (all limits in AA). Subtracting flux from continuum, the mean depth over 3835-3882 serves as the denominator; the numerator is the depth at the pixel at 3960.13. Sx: 7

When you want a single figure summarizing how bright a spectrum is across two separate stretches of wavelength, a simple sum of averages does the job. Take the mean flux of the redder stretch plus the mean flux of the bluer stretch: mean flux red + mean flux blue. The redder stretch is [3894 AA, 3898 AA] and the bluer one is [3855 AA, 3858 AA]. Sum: 23.8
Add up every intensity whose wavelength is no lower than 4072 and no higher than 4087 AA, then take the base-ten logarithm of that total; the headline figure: 1.92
